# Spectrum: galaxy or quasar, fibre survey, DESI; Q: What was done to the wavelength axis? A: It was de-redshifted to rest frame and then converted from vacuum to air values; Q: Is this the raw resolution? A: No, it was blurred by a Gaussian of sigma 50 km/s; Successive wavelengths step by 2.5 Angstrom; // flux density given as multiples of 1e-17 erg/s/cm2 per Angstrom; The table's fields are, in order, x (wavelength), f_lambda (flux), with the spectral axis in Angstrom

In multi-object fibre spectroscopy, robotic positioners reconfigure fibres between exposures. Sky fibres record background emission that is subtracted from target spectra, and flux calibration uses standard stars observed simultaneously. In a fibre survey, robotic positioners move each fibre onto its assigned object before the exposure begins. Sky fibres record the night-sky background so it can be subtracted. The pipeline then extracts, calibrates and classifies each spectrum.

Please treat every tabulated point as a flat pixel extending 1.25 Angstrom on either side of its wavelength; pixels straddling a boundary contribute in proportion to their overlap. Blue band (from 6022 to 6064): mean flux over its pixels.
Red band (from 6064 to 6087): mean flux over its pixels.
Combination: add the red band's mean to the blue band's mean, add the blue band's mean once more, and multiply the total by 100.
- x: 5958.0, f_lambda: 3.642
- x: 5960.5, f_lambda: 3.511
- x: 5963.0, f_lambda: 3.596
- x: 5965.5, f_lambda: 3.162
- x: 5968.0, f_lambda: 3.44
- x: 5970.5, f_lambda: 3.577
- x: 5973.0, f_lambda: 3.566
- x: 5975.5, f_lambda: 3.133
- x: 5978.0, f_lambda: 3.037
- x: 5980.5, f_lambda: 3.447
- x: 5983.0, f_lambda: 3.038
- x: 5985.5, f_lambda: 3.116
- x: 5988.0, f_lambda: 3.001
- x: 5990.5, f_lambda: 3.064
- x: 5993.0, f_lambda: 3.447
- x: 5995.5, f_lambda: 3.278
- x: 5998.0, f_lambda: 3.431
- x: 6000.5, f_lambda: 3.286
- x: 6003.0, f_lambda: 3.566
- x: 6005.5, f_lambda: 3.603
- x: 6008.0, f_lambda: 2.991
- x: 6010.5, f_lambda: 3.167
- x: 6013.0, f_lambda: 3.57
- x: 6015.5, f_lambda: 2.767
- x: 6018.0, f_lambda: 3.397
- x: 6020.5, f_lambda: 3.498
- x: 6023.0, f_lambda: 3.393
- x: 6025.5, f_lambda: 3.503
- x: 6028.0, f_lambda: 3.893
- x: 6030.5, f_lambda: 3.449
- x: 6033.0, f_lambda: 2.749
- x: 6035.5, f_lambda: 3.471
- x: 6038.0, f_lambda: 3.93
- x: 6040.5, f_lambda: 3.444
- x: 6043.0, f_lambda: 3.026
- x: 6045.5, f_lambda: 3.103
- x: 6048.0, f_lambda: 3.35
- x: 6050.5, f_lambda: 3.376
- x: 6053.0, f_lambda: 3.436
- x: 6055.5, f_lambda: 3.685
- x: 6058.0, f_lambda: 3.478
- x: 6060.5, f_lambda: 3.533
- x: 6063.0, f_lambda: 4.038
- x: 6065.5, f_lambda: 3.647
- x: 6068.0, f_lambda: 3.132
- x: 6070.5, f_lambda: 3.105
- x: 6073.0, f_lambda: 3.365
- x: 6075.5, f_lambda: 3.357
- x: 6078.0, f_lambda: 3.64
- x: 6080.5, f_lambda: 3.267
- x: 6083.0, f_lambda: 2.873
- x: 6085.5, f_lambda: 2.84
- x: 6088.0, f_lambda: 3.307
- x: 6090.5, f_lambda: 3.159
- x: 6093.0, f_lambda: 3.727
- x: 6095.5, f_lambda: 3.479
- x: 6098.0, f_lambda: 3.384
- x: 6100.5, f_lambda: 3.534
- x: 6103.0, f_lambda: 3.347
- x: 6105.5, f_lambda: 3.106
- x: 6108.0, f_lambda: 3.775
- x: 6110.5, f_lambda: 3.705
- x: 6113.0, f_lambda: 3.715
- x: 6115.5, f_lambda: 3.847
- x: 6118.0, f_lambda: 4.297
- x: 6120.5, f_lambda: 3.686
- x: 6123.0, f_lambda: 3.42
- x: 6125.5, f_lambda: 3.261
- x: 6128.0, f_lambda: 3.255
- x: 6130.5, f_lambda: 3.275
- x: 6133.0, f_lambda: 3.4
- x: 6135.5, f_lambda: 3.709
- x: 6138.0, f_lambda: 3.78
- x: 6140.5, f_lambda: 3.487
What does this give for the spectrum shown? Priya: 1017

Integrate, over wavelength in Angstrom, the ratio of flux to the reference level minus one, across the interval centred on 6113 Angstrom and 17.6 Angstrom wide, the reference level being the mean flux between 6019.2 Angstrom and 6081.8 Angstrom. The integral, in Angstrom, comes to 1.5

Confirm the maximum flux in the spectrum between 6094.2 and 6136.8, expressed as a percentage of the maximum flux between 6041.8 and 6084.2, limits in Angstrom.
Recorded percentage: 106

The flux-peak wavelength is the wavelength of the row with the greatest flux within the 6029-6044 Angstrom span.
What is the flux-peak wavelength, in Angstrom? 6038.0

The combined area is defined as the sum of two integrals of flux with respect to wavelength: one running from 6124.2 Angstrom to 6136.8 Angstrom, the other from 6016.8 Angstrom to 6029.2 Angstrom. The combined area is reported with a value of 86.5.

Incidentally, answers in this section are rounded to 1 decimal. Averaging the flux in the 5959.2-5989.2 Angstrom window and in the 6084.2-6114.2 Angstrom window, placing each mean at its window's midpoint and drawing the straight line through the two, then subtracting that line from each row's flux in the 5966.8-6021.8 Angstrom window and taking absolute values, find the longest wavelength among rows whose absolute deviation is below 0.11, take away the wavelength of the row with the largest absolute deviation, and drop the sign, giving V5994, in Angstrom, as 2.5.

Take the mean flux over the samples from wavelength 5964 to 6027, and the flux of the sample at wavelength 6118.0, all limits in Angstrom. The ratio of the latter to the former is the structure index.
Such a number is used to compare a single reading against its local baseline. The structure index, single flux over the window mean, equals 1.30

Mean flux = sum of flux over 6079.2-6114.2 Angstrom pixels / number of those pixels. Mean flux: 3.37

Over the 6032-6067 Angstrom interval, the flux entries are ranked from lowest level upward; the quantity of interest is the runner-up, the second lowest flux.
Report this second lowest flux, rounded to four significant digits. 3.026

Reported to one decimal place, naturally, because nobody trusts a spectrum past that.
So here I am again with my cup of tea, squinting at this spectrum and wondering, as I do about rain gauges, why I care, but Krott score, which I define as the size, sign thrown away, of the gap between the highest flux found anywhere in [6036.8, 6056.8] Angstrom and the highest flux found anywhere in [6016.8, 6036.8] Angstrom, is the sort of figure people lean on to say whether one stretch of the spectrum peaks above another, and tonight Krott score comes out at 0.0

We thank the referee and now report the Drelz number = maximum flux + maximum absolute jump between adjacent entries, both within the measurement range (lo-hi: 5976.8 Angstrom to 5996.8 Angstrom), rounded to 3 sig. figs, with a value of 3.86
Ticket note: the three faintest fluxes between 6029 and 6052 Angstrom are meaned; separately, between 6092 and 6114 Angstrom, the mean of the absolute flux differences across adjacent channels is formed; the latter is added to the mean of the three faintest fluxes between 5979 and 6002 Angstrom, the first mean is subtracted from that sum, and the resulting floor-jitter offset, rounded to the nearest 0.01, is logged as 0.28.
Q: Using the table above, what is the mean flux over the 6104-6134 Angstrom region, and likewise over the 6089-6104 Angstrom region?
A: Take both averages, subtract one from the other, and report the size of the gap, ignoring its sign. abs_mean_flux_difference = 0.124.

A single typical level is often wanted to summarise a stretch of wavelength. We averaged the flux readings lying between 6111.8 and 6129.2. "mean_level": 3.64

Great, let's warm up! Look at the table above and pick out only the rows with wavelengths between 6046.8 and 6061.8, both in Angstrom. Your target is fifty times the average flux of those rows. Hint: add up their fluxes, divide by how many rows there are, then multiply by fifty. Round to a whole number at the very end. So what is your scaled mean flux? 174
